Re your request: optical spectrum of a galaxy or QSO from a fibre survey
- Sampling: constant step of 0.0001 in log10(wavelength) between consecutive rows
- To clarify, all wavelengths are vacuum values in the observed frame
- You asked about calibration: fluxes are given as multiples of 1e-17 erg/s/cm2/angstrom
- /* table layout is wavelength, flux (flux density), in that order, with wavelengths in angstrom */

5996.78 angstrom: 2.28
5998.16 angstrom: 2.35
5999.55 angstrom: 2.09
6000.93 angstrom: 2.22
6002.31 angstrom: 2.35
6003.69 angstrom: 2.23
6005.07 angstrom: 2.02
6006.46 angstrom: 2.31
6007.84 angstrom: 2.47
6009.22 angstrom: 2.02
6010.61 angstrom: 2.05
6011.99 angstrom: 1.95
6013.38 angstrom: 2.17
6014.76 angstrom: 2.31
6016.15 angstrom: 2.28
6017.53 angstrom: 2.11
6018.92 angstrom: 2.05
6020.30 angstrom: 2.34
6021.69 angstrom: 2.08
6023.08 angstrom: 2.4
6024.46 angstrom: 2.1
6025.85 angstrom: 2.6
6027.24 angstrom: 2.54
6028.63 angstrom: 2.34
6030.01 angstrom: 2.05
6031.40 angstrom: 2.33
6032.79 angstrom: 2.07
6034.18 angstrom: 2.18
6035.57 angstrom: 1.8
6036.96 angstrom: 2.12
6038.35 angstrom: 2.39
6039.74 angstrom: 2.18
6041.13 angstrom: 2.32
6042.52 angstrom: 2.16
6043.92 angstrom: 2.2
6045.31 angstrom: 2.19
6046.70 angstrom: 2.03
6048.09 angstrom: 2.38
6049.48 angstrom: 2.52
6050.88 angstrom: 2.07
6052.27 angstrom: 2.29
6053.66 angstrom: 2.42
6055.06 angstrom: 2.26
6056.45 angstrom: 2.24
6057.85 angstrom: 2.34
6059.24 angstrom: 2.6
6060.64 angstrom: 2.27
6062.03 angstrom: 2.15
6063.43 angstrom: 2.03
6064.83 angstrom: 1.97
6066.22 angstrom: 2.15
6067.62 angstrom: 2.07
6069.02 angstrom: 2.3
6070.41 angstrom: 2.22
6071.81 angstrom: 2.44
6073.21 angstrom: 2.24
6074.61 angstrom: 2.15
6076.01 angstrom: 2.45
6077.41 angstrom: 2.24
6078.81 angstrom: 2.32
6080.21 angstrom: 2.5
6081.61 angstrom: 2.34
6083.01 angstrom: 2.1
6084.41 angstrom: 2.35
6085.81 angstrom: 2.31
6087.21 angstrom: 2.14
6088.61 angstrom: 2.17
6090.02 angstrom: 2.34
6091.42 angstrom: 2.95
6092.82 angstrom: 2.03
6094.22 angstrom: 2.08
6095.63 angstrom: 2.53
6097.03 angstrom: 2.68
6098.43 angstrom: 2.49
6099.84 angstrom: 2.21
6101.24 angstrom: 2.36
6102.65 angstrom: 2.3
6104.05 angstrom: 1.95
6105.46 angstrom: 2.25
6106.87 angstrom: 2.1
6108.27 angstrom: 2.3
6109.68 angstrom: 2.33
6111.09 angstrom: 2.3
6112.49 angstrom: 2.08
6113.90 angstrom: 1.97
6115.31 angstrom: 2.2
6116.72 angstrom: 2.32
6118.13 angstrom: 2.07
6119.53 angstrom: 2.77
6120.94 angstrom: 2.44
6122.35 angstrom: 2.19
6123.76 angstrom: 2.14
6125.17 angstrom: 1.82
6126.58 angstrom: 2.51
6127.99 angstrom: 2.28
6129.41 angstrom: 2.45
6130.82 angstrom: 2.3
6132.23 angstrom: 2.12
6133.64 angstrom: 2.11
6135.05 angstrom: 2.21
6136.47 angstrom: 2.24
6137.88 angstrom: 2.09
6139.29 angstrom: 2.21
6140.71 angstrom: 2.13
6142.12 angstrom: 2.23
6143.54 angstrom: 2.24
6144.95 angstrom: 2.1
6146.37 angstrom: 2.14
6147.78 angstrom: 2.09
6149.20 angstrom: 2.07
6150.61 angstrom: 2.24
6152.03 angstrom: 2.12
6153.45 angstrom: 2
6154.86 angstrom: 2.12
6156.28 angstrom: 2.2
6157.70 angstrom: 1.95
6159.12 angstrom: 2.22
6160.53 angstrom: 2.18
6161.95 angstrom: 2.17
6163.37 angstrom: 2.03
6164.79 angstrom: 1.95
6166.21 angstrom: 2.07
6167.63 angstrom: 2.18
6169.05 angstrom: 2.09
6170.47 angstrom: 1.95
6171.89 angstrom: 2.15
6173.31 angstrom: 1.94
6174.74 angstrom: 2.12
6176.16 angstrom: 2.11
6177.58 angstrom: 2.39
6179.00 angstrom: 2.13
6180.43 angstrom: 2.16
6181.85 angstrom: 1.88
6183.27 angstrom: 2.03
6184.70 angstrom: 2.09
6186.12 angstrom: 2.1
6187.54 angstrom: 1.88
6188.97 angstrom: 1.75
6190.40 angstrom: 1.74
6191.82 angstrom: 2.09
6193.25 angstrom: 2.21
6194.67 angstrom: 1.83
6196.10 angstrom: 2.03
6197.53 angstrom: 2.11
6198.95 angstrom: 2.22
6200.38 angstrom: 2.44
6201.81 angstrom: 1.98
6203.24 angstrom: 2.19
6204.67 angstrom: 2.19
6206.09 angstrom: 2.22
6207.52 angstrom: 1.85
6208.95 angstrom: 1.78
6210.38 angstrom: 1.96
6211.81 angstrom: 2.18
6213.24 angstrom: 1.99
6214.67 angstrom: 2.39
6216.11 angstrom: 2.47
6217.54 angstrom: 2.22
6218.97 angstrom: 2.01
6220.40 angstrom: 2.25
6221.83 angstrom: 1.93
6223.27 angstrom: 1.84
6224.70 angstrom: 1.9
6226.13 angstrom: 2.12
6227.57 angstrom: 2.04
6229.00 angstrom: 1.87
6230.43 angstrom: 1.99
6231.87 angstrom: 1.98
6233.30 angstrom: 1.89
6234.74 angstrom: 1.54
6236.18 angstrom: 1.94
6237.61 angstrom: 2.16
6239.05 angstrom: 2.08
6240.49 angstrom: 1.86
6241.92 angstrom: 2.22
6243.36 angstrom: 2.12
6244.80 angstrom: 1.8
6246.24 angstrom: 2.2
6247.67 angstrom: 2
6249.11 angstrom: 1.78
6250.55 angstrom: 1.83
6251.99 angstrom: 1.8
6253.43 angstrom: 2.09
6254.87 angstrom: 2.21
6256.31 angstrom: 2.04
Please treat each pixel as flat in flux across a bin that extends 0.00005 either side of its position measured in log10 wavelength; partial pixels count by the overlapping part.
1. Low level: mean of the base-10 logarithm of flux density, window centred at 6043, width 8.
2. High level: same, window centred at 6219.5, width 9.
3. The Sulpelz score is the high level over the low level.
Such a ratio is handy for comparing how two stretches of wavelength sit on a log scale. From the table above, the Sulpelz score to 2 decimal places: 0.96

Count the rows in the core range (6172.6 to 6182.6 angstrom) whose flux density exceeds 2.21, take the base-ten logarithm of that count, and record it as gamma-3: 0.0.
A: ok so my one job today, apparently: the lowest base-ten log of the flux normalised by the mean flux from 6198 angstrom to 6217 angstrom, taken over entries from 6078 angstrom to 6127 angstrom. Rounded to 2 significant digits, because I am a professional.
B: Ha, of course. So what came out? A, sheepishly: -0.071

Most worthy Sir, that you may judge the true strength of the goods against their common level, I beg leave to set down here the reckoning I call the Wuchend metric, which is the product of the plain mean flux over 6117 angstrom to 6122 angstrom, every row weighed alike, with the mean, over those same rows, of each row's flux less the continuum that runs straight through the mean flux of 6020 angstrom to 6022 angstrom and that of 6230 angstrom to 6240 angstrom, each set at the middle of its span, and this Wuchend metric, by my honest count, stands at 0.8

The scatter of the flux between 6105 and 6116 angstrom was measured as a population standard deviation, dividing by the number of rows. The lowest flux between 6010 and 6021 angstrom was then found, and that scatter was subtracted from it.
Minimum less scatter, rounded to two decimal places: 1.83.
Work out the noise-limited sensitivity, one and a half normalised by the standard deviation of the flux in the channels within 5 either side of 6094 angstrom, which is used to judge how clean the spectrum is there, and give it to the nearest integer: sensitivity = 5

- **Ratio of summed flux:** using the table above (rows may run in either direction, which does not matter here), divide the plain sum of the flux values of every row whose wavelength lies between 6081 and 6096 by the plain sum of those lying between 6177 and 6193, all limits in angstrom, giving 1.14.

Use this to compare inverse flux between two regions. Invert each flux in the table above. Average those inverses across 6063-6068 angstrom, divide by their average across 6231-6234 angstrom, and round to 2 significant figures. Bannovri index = 0.94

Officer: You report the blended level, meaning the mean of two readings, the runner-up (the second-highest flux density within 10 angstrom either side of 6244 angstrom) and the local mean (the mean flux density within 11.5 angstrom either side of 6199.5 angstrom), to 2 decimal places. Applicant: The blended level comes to 2.12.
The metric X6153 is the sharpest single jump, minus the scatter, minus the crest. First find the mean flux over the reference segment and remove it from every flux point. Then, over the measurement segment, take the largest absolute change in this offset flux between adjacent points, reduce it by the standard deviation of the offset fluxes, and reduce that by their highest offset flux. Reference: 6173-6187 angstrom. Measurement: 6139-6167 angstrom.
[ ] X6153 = 0.04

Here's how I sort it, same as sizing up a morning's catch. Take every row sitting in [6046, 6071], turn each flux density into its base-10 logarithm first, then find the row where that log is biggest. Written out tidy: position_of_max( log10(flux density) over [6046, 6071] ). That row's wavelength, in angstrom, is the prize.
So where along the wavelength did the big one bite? 6059.24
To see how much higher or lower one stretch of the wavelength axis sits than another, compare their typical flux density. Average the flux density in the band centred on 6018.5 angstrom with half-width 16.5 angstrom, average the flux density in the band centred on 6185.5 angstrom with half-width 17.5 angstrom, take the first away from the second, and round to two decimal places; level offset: -0.16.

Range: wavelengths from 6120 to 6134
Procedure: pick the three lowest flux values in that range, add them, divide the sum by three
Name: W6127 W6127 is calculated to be 2.02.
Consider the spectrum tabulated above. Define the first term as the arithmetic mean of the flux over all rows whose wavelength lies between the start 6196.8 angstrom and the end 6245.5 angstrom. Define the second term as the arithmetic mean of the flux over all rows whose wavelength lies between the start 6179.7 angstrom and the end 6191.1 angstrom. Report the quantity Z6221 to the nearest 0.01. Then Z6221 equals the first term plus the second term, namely 4.00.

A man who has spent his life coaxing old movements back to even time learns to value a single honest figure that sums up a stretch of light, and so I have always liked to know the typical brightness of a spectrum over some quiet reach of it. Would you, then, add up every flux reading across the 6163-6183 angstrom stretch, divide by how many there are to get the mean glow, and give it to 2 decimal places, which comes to 2.08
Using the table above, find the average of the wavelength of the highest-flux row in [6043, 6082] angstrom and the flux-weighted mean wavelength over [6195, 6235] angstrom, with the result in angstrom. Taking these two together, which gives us 6137.1 angstrom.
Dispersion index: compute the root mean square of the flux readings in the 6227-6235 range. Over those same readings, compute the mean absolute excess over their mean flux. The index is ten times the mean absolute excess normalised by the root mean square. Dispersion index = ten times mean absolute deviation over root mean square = 0.63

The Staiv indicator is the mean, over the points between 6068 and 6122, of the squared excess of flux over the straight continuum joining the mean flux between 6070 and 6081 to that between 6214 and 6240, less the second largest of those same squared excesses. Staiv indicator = -0.24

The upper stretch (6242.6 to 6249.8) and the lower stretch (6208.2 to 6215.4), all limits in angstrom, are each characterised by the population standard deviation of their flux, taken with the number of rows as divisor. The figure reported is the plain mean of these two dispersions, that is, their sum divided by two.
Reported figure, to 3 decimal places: 0.188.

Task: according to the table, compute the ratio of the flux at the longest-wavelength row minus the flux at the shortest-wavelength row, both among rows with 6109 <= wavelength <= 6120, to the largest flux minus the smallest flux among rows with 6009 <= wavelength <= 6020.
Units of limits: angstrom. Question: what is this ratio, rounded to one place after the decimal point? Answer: 1.2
